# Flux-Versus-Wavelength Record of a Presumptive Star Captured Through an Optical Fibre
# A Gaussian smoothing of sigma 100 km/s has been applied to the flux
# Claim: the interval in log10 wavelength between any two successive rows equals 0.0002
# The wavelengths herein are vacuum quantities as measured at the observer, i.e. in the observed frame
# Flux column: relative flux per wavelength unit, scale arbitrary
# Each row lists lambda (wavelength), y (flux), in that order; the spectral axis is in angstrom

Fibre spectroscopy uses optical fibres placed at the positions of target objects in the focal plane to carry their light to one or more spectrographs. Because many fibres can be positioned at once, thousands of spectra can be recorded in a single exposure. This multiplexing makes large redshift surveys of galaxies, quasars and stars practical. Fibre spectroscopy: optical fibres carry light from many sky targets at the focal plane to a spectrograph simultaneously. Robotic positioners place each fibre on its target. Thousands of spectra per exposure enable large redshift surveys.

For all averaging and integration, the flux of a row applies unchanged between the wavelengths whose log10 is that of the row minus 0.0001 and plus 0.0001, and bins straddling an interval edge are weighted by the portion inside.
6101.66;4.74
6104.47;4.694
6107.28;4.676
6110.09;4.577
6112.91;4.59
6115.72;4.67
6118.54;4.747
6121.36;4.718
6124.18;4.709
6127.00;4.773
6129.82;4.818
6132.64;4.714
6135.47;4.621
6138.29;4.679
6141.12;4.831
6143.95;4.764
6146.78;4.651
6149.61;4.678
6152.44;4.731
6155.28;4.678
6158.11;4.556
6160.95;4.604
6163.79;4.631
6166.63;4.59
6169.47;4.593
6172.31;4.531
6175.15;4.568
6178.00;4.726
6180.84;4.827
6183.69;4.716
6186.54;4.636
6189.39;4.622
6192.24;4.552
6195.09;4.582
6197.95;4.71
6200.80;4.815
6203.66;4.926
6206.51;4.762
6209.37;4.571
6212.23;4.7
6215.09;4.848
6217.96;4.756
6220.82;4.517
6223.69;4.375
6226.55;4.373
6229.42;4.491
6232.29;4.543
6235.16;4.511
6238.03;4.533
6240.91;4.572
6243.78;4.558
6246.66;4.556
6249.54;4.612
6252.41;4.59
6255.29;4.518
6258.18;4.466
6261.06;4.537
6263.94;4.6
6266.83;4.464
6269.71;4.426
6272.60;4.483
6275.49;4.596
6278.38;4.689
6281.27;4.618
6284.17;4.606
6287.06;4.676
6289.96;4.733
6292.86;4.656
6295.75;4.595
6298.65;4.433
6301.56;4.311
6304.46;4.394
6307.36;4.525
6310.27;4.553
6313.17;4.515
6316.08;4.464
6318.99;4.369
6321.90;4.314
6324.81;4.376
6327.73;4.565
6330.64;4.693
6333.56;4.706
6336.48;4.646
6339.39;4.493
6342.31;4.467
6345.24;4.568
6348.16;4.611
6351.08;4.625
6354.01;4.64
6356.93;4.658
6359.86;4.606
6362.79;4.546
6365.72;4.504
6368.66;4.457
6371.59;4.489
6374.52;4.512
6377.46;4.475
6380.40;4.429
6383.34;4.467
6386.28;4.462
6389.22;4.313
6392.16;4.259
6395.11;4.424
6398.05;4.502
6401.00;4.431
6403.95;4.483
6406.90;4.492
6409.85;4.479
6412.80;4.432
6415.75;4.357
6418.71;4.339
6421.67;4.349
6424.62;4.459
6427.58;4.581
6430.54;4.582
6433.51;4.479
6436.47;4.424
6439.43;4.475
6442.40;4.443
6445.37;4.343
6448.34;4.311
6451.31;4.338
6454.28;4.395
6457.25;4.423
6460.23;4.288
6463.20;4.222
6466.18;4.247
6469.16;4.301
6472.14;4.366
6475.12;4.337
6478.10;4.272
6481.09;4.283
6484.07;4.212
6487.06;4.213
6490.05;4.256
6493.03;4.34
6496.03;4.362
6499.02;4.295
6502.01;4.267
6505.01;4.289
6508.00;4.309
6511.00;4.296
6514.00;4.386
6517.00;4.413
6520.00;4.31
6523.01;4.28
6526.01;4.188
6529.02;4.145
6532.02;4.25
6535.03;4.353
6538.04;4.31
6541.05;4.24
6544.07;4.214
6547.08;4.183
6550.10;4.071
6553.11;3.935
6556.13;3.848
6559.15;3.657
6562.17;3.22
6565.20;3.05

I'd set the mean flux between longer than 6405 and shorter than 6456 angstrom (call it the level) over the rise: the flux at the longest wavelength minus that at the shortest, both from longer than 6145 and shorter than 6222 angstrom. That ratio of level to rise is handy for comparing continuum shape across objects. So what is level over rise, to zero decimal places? -33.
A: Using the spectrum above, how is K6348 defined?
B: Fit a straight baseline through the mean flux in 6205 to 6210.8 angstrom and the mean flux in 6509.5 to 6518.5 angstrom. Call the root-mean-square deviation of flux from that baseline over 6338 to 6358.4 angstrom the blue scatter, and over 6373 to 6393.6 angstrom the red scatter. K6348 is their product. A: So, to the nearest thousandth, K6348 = 0.010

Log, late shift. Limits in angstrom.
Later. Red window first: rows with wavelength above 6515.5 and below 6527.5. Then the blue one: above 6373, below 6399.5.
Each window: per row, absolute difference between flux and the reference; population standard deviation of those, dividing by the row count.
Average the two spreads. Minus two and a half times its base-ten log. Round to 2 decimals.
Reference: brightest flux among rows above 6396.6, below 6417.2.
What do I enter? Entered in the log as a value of 2.75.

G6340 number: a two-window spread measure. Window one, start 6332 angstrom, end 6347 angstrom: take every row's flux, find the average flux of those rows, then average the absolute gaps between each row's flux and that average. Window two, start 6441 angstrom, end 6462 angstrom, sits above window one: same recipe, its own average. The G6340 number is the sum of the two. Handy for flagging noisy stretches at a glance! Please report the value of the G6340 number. 0.129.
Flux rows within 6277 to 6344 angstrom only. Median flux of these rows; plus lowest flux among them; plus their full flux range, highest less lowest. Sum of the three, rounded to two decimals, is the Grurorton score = 9.29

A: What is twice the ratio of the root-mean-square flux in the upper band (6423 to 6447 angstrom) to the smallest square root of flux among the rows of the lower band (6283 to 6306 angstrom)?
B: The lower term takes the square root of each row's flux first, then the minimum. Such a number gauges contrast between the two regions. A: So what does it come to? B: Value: 4.31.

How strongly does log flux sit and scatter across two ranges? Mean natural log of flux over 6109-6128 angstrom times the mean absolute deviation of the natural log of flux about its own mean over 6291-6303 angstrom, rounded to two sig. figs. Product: 0.044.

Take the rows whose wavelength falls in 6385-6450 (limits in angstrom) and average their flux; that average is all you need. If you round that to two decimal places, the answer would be 4.43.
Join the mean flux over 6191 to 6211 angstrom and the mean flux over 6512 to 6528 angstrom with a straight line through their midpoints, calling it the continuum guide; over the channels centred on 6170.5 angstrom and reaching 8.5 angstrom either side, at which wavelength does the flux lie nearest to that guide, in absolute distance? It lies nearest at 6178.00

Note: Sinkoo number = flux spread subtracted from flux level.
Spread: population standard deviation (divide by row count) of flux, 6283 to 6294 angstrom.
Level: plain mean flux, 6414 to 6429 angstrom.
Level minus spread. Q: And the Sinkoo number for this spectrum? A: 4.37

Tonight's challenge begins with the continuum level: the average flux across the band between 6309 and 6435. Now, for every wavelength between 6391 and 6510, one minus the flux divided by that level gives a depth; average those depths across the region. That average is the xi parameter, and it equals 0.028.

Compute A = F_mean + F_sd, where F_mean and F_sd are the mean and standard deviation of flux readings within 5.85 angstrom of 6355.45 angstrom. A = 4.65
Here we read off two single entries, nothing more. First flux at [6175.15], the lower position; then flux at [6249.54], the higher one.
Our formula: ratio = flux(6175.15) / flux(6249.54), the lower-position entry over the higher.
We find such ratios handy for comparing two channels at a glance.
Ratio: 0.99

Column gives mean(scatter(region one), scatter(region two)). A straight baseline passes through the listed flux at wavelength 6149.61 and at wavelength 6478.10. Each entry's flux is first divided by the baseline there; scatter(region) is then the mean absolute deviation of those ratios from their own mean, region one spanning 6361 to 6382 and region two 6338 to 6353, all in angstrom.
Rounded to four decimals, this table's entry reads 0.0099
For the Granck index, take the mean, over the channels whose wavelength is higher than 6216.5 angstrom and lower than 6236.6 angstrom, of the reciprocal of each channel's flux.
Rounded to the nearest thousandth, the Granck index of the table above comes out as 0.222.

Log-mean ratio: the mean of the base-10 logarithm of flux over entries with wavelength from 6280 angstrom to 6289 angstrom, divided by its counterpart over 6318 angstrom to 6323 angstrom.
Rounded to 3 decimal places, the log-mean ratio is 1.044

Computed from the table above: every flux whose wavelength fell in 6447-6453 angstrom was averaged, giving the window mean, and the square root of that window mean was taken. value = 2.08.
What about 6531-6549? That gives 2.06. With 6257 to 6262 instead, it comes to 2.12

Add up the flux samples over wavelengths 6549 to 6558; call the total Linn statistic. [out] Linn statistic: 11.9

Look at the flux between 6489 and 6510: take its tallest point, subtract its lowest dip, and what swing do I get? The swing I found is 0.11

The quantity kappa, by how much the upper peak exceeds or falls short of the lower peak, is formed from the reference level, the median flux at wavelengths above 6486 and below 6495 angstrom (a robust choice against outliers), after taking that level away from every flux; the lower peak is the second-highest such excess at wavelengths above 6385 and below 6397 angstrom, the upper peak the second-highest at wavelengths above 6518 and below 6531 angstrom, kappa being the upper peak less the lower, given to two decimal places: -0.14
